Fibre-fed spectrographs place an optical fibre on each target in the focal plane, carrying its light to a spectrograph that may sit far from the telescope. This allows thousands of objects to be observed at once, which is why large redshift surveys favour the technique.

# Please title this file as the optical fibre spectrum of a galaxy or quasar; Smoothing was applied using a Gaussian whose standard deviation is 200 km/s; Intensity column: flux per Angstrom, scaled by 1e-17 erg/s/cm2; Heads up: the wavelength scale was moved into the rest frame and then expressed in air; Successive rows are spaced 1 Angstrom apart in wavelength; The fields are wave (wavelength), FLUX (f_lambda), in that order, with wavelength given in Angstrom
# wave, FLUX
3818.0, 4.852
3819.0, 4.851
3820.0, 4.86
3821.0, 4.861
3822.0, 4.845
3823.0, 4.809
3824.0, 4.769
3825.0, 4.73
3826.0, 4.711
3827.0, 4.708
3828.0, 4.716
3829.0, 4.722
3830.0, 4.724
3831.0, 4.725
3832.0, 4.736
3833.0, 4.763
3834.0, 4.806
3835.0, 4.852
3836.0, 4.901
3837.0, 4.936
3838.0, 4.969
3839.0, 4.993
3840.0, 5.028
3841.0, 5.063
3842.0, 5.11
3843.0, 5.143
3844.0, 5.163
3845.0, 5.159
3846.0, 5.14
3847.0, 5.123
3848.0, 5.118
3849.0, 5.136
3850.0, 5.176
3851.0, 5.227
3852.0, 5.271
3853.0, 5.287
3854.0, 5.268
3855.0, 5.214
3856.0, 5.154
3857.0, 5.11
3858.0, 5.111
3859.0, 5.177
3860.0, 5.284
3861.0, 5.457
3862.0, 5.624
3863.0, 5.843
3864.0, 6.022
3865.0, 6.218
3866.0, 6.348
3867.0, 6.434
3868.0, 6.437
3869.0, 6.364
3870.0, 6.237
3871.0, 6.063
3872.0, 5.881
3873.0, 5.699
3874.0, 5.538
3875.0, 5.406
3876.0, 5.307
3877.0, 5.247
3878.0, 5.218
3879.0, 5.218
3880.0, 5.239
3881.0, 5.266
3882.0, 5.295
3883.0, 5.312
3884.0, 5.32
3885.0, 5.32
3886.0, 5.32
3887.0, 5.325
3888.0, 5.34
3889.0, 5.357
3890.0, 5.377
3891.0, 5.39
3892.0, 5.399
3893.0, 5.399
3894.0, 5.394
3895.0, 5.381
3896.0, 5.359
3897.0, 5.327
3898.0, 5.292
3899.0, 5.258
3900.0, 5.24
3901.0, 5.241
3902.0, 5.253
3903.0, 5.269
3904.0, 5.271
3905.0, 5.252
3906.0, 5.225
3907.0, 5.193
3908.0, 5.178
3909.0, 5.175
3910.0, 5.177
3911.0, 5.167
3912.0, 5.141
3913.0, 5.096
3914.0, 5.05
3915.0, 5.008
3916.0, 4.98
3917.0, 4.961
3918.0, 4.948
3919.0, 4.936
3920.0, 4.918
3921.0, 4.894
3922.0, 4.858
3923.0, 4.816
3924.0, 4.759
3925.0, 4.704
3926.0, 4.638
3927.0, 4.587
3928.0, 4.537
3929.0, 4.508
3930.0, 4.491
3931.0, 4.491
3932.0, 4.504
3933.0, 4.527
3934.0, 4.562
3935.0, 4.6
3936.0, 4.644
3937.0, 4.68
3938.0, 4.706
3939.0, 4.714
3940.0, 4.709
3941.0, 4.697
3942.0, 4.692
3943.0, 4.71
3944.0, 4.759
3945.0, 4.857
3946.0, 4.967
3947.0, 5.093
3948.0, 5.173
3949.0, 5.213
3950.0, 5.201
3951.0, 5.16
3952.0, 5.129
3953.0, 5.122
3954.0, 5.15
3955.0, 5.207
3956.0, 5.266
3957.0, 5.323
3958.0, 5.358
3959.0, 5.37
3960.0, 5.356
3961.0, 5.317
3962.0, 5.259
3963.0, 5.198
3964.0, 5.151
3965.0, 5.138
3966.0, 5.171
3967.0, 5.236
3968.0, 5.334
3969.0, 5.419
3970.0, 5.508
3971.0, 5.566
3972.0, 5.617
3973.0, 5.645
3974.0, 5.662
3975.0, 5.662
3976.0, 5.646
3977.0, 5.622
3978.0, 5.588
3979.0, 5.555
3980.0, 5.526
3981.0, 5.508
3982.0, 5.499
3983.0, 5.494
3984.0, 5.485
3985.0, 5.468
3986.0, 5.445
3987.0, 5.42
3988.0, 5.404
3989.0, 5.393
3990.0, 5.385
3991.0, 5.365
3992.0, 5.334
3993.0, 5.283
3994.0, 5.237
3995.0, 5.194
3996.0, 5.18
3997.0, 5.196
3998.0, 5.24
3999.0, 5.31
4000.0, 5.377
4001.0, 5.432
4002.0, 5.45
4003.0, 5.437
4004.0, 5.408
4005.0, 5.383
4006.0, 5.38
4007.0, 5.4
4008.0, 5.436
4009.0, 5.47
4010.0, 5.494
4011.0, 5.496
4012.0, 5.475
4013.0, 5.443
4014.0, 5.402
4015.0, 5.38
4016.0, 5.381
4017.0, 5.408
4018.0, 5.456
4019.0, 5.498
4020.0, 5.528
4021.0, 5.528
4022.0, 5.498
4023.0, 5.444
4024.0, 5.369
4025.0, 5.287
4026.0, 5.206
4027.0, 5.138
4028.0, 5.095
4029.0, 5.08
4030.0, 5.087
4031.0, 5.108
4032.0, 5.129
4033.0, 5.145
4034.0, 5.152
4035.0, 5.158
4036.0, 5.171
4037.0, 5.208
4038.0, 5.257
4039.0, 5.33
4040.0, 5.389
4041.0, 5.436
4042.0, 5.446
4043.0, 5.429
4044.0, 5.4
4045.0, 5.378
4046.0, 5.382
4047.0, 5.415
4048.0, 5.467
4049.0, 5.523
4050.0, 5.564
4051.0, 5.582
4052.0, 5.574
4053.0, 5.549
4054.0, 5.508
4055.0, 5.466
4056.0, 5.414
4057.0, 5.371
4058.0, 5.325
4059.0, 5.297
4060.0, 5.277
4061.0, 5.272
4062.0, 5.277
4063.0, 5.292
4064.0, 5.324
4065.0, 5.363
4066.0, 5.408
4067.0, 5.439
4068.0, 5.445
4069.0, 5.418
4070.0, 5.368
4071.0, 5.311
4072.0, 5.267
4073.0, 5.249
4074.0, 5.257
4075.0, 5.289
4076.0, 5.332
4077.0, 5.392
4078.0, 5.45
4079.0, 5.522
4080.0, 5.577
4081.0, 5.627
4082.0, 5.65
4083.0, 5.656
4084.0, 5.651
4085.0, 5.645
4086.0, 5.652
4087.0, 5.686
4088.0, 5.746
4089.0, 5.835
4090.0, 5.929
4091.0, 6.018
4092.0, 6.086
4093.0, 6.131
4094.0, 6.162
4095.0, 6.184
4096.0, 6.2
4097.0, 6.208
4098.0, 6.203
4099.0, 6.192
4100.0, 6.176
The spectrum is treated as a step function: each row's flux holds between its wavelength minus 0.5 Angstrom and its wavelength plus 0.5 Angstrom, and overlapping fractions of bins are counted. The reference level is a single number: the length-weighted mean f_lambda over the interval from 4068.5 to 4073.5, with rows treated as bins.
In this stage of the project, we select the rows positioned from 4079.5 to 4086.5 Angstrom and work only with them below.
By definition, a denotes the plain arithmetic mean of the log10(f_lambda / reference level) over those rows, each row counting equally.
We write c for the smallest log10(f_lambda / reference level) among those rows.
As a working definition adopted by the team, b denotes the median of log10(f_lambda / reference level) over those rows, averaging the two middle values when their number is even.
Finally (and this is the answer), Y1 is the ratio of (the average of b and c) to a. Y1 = 0.9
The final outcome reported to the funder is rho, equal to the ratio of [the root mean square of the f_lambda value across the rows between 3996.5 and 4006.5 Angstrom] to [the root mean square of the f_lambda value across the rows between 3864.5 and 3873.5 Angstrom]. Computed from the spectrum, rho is 0.87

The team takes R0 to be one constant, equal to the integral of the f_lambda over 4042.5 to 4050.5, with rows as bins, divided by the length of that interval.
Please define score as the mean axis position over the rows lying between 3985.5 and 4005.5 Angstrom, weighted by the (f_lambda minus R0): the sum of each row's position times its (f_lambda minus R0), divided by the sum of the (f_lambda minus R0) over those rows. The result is 3995.5 Angstrom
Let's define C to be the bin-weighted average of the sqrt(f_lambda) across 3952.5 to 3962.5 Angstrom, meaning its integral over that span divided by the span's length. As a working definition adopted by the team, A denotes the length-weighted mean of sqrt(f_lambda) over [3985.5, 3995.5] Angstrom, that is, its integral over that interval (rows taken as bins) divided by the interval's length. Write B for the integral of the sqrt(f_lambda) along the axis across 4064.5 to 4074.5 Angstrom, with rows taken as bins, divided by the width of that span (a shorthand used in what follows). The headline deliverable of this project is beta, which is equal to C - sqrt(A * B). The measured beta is -0.02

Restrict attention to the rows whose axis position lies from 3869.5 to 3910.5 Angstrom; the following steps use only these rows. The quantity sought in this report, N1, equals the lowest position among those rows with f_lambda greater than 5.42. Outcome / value 3870.0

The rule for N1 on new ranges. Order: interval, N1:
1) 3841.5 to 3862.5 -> 3861.0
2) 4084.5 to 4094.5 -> 4085.0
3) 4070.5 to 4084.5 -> 4078.0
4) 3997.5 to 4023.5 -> 4001.0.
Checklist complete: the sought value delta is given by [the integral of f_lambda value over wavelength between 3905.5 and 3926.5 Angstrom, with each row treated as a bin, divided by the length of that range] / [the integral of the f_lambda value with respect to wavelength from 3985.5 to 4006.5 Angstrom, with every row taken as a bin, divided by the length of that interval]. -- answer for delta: 0.93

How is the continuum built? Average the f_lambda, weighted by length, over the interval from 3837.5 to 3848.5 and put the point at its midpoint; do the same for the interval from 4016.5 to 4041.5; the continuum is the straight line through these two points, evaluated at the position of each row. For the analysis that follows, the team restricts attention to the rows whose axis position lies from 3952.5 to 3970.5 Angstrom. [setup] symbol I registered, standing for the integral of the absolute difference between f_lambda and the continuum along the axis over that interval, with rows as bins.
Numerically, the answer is 2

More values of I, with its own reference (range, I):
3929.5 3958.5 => 10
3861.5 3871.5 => 10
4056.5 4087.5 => 4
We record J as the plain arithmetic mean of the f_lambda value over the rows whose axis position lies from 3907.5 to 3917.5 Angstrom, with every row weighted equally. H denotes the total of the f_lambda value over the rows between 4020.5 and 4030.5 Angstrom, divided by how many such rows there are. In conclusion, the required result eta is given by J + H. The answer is 10.4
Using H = 5.27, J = 5.1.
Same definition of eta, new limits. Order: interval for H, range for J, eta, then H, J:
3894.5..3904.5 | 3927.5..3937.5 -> 9.8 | 5.29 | 4.6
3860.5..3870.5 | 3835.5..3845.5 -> 11.1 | 6.10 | 5.0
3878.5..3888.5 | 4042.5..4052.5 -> 10.8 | 5.30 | 5.5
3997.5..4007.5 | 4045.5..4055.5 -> 10.9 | 5.38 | 5.5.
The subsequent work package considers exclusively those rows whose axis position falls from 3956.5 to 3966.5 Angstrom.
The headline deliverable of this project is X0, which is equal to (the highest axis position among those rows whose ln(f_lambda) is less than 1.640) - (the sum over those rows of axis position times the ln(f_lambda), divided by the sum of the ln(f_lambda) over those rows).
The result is 3.5 Angstrom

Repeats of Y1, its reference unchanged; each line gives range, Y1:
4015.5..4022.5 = 0.8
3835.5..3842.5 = 1.2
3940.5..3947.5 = 1.2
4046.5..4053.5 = 0.8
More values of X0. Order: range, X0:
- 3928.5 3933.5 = 2.0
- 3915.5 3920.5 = 2.0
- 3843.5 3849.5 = 2.5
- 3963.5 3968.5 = -1.0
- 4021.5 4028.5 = 3.0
